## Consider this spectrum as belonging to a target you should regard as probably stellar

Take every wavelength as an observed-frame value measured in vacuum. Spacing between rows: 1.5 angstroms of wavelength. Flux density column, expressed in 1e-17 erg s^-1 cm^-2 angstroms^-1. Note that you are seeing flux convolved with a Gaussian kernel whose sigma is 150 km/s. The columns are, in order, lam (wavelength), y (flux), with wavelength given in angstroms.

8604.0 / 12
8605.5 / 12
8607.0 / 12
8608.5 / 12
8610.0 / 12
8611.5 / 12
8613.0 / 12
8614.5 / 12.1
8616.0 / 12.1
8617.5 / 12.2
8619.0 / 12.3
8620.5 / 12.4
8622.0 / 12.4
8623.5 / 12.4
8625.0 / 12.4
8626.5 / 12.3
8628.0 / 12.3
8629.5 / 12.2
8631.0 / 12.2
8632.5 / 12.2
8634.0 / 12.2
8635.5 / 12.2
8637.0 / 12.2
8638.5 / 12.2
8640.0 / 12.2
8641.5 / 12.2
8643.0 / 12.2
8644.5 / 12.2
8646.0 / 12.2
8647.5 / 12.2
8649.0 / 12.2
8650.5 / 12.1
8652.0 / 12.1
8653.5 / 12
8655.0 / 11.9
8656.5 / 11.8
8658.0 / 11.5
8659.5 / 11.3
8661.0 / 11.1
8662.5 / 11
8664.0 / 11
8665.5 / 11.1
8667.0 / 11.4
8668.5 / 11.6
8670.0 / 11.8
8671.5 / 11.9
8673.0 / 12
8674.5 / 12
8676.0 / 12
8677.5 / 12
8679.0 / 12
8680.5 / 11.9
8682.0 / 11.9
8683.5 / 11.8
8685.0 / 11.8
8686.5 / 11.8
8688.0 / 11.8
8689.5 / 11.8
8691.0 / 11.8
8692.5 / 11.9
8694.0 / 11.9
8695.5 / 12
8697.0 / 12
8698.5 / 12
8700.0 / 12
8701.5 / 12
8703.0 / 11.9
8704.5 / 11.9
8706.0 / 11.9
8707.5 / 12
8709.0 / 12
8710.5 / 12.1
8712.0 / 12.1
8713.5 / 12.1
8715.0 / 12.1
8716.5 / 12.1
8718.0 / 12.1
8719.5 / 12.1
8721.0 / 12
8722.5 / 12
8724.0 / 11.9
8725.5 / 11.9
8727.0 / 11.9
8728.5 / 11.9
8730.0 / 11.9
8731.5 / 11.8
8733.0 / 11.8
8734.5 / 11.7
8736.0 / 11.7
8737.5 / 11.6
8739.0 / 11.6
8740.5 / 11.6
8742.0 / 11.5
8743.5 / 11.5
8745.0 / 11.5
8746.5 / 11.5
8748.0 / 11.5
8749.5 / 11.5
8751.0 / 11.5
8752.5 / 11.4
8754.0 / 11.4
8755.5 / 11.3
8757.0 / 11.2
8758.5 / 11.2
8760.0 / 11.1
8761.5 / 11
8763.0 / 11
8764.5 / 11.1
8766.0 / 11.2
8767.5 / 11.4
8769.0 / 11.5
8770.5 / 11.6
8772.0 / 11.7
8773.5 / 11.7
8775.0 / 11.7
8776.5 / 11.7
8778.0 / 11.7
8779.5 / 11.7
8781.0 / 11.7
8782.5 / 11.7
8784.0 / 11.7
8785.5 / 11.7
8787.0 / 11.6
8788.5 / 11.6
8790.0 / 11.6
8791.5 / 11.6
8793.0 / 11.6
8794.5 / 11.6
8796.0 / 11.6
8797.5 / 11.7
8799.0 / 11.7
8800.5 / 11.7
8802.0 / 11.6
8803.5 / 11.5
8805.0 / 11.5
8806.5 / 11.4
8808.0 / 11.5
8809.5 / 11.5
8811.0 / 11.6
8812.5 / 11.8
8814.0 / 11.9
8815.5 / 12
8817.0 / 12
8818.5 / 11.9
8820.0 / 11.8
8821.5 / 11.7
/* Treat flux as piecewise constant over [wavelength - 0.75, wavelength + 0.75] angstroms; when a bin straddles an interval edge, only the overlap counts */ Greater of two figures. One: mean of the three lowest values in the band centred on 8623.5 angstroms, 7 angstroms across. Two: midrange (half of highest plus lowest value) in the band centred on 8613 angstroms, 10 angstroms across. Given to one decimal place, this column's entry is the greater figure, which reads 12.4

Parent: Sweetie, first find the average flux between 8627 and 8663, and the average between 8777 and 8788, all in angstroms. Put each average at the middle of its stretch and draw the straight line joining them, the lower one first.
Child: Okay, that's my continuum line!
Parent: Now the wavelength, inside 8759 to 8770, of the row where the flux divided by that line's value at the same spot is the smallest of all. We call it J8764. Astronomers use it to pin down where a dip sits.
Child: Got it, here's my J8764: 8761.5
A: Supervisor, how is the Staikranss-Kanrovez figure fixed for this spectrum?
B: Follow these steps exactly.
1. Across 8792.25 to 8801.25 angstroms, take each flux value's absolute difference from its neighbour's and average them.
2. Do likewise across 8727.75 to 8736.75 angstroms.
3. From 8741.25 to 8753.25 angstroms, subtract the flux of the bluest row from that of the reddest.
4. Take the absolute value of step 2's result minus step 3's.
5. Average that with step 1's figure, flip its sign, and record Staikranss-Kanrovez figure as -0.080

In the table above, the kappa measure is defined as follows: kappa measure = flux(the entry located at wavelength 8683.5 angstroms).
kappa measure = 11.8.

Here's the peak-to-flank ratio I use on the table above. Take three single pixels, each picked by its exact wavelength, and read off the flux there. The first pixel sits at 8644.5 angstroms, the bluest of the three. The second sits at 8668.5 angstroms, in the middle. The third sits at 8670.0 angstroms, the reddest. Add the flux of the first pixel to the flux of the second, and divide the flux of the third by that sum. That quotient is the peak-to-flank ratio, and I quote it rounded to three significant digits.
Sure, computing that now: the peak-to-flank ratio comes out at 0.496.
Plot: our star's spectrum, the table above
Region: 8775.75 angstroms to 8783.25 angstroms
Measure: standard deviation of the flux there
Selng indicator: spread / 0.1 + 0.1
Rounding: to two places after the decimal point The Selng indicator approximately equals 0.10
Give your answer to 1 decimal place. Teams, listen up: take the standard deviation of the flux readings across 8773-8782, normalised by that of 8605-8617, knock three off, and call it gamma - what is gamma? -3.0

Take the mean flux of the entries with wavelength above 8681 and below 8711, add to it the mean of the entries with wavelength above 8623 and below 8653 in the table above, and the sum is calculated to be 24.1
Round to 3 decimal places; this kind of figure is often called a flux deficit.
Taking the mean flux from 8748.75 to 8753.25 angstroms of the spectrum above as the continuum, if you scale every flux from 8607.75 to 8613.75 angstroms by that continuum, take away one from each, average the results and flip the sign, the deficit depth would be -0.047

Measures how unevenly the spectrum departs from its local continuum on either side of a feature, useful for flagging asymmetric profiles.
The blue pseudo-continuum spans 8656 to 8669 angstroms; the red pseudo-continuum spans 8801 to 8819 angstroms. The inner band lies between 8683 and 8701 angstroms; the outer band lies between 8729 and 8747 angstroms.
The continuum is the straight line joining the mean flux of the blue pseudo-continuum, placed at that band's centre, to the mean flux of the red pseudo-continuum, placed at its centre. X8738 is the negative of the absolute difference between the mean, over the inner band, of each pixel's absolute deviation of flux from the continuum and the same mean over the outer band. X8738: -0.35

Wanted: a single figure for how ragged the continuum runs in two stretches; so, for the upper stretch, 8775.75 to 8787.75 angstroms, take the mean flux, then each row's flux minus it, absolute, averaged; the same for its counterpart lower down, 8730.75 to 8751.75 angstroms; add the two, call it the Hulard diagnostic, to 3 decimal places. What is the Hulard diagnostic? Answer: 0.115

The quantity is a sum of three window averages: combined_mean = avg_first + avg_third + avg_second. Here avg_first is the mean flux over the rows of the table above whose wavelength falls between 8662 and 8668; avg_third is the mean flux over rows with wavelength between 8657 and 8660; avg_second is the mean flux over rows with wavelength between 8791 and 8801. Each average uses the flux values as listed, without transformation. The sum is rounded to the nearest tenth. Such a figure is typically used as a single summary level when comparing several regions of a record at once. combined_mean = 34.2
